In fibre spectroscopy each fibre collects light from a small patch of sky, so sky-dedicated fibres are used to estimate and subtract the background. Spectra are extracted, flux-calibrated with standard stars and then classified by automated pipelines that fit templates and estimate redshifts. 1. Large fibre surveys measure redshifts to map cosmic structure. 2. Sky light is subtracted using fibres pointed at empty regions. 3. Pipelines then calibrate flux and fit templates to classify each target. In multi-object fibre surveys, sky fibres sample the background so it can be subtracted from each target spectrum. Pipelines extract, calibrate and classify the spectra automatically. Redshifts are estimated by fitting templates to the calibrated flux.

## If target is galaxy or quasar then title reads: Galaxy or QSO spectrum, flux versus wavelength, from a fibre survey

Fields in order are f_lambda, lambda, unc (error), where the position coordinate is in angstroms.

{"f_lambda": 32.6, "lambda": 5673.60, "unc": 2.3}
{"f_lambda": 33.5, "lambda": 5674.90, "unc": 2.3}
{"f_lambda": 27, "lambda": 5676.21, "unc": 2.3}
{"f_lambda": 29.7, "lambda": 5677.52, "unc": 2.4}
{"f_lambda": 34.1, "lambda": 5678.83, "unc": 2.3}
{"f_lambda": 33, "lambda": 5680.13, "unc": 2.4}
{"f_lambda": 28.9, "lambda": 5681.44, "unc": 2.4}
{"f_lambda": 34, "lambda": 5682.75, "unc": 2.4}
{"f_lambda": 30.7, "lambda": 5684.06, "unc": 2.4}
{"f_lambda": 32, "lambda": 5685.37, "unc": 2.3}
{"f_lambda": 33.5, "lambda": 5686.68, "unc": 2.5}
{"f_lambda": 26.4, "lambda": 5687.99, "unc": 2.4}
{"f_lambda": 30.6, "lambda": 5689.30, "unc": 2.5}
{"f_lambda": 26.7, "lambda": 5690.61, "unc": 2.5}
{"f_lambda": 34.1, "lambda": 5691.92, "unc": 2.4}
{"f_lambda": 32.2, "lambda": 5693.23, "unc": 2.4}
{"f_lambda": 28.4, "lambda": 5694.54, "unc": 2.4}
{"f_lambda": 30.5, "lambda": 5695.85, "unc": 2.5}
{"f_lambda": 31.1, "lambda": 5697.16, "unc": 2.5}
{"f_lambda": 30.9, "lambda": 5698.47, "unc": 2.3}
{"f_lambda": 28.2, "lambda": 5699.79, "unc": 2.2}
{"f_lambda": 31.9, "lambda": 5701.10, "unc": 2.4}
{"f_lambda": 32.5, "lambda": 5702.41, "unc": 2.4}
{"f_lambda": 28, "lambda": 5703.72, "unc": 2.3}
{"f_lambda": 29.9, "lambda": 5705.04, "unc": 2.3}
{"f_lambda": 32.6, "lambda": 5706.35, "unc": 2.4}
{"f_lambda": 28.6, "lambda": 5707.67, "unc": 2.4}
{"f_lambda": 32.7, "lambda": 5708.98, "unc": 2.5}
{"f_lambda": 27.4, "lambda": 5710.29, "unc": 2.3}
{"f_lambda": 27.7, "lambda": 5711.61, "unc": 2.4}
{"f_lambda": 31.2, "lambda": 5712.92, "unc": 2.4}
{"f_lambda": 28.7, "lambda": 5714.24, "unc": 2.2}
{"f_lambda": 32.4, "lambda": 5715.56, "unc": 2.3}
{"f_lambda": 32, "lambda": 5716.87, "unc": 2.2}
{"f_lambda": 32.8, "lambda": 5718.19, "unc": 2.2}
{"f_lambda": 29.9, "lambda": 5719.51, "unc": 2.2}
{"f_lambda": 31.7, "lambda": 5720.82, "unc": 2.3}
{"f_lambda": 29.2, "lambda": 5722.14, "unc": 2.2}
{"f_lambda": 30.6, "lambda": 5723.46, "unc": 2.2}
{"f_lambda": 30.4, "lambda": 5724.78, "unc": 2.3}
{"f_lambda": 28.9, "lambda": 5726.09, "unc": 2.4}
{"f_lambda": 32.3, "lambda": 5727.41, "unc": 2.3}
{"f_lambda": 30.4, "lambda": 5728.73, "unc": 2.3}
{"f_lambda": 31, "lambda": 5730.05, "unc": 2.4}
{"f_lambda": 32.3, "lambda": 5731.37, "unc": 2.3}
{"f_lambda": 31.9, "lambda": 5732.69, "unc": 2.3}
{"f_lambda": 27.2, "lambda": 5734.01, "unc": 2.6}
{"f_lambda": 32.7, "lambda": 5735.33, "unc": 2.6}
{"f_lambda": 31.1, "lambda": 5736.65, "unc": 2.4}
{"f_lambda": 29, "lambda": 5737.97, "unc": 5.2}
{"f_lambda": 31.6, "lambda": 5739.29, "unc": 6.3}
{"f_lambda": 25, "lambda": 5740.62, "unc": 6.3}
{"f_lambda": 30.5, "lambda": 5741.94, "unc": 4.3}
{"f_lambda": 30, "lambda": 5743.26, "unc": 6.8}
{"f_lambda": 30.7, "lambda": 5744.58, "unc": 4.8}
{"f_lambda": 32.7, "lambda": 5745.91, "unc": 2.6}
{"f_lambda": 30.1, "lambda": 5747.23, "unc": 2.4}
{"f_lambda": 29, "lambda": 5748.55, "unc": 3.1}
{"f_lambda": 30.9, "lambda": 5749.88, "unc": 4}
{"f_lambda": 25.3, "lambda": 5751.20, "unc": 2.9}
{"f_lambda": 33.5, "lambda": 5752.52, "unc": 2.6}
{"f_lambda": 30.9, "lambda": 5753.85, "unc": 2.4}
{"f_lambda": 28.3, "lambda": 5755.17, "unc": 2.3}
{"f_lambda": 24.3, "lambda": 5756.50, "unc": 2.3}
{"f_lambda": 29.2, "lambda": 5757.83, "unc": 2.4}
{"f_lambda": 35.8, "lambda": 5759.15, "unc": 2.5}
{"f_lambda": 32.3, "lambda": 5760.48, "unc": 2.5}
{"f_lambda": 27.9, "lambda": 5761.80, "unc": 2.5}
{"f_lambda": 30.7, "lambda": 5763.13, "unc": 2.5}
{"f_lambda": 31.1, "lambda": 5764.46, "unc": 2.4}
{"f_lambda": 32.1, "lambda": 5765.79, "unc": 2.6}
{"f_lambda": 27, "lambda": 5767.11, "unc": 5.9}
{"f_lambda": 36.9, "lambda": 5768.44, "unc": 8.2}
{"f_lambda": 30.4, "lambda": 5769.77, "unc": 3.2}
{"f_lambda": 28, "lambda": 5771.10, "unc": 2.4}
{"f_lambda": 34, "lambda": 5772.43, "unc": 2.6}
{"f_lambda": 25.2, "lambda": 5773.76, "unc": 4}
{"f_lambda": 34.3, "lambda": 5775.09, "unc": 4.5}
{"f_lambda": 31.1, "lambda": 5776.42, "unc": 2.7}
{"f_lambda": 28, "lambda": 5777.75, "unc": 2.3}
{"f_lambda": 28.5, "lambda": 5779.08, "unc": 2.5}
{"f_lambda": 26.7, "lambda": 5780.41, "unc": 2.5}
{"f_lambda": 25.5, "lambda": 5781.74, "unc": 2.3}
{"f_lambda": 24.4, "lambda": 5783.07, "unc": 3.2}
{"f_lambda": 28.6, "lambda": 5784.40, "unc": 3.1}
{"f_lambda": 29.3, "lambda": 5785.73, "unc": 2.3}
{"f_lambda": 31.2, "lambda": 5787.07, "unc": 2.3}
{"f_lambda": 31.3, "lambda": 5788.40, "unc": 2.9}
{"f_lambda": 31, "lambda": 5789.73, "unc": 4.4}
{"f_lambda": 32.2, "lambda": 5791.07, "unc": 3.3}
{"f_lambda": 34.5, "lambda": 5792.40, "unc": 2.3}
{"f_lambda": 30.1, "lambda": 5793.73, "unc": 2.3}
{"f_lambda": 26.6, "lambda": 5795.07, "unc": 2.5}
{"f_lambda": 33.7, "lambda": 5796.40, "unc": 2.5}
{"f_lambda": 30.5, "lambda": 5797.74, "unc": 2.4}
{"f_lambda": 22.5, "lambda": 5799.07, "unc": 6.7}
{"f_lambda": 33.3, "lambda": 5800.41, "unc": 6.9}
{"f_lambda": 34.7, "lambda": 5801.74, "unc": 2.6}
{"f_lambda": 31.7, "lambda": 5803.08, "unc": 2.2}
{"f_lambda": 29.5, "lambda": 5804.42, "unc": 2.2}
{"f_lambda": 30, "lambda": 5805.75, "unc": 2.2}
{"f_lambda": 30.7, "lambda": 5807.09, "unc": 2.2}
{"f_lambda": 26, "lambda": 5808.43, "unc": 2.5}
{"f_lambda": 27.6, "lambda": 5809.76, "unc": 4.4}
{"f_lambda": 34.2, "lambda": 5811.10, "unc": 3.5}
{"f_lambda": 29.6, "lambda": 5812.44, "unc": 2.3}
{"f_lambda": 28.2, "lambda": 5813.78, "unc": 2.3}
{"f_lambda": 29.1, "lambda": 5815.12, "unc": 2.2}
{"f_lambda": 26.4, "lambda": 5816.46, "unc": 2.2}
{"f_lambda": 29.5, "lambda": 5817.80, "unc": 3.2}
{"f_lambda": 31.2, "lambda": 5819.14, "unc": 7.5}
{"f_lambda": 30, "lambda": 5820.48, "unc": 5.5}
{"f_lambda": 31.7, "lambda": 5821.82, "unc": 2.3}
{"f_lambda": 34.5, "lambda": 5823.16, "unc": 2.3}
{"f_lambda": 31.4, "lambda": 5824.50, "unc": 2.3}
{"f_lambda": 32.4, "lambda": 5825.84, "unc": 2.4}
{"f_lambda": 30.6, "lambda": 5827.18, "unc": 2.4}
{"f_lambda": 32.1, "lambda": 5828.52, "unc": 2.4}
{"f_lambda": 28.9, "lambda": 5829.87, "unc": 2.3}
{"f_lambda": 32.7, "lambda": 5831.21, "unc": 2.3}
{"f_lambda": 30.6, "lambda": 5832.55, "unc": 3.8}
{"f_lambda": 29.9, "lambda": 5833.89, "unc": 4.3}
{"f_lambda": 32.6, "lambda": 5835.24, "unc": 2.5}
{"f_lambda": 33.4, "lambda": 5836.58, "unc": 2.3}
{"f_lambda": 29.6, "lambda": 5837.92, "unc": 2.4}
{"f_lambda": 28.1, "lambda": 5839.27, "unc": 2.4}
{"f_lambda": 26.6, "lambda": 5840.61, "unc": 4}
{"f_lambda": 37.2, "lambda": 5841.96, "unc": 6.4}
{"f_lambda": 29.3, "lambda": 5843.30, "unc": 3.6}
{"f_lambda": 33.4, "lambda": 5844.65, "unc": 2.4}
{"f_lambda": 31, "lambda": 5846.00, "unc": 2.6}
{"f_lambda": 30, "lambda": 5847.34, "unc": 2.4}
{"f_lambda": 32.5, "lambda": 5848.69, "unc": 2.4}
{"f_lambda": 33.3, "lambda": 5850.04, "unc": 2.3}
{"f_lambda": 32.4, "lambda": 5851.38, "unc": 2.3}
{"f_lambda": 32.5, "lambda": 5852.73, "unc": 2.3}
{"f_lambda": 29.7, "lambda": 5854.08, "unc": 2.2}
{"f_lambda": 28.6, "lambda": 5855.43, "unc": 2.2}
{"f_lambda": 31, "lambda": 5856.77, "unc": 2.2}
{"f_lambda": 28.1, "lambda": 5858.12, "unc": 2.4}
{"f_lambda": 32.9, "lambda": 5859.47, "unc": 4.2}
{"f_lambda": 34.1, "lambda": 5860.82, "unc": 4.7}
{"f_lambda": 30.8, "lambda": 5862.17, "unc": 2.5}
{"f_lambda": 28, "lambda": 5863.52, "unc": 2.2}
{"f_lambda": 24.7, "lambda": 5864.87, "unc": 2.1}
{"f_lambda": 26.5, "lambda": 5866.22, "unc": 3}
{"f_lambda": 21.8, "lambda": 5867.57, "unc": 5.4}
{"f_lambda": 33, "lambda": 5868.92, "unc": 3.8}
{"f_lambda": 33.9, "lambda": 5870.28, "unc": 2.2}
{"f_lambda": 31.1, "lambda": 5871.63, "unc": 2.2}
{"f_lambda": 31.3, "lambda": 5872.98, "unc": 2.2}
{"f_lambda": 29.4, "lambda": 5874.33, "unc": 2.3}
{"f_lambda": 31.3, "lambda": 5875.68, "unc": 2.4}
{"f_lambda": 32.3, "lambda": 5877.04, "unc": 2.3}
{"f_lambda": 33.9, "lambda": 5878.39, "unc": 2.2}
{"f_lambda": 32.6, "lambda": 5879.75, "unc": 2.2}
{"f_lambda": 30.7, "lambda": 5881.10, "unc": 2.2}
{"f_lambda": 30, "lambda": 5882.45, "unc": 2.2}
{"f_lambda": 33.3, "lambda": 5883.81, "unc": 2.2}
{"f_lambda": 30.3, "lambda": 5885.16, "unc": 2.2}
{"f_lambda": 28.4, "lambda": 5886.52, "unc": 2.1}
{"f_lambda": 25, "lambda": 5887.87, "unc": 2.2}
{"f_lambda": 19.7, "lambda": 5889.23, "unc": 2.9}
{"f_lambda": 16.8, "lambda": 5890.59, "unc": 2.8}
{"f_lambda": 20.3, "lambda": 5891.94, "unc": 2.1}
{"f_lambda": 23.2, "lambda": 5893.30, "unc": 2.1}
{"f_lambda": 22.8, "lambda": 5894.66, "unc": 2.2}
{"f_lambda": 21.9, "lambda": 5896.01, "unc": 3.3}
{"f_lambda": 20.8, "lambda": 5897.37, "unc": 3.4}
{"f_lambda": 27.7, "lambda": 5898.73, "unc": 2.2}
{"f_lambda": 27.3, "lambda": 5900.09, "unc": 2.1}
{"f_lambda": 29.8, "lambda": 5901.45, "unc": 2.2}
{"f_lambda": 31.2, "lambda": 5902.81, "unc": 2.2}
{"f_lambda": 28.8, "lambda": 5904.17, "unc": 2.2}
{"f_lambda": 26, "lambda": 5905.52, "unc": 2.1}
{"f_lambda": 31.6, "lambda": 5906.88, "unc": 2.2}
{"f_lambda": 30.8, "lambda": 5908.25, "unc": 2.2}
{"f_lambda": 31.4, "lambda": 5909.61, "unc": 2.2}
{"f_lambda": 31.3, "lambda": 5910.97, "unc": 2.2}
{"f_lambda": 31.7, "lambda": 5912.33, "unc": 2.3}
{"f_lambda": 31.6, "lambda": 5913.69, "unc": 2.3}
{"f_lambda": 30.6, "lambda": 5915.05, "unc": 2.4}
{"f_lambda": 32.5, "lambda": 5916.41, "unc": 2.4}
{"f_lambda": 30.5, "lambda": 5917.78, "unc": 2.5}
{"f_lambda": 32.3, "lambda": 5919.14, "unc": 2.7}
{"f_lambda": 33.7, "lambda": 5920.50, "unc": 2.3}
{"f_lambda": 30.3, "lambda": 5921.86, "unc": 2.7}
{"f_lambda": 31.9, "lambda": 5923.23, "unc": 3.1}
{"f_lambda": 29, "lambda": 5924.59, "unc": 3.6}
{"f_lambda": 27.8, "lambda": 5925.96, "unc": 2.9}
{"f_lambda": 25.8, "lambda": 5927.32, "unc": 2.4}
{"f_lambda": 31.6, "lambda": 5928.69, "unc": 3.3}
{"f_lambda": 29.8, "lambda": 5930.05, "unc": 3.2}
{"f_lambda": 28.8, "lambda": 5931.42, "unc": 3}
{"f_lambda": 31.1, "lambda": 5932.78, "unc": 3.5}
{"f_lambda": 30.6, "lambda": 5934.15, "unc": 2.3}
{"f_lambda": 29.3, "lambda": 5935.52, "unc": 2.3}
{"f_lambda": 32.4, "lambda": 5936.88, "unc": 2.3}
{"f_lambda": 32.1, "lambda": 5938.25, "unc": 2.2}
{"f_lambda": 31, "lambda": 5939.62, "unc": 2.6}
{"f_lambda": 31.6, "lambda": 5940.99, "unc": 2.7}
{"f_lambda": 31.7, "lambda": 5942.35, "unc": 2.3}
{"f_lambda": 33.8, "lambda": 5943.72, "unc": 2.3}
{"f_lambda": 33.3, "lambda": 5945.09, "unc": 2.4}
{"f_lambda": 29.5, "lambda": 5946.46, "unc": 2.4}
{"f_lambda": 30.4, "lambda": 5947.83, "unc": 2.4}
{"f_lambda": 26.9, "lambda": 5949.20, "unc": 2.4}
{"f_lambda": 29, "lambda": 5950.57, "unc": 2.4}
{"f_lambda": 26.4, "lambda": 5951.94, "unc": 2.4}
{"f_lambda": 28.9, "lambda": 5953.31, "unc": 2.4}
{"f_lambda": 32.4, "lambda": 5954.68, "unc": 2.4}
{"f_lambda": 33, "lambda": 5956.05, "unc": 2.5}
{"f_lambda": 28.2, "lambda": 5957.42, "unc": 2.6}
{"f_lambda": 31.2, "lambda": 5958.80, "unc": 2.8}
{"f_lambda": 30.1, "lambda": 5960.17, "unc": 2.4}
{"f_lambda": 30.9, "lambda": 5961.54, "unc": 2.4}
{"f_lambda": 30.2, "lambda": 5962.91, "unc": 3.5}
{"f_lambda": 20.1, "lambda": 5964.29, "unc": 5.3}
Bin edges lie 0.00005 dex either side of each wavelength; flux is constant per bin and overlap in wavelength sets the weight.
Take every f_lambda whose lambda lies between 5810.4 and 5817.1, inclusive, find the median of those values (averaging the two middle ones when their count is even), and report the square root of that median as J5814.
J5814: 5.39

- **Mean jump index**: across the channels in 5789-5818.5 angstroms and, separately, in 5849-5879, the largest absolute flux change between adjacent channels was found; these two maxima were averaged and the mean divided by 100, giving 0.110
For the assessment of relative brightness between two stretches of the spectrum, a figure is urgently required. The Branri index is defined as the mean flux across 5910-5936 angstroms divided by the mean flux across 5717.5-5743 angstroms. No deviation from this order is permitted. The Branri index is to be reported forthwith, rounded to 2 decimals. 1.00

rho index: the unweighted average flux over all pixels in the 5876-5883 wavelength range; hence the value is 31.9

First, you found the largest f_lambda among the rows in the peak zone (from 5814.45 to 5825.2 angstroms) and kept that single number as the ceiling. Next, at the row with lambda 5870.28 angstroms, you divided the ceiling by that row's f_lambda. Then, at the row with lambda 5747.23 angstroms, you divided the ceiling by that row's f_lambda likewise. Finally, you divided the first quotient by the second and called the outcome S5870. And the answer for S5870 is 0.89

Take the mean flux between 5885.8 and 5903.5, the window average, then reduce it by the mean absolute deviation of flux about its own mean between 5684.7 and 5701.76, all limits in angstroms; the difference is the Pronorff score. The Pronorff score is 22.3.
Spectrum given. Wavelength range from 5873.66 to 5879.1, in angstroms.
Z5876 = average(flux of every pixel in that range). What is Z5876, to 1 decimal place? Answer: 31.7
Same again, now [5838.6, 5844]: 30.3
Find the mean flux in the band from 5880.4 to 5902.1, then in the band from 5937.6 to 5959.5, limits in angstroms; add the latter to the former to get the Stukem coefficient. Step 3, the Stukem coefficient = 56.1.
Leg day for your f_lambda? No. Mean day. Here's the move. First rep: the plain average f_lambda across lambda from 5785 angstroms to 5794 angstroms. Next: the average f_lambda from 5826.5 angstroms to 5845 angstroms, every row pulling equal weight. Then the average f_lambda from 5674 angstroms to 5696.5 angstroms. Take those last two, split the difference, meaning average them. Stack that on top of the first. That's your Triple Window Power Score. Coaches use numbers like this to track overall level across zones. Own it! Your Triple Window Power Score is 62.4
